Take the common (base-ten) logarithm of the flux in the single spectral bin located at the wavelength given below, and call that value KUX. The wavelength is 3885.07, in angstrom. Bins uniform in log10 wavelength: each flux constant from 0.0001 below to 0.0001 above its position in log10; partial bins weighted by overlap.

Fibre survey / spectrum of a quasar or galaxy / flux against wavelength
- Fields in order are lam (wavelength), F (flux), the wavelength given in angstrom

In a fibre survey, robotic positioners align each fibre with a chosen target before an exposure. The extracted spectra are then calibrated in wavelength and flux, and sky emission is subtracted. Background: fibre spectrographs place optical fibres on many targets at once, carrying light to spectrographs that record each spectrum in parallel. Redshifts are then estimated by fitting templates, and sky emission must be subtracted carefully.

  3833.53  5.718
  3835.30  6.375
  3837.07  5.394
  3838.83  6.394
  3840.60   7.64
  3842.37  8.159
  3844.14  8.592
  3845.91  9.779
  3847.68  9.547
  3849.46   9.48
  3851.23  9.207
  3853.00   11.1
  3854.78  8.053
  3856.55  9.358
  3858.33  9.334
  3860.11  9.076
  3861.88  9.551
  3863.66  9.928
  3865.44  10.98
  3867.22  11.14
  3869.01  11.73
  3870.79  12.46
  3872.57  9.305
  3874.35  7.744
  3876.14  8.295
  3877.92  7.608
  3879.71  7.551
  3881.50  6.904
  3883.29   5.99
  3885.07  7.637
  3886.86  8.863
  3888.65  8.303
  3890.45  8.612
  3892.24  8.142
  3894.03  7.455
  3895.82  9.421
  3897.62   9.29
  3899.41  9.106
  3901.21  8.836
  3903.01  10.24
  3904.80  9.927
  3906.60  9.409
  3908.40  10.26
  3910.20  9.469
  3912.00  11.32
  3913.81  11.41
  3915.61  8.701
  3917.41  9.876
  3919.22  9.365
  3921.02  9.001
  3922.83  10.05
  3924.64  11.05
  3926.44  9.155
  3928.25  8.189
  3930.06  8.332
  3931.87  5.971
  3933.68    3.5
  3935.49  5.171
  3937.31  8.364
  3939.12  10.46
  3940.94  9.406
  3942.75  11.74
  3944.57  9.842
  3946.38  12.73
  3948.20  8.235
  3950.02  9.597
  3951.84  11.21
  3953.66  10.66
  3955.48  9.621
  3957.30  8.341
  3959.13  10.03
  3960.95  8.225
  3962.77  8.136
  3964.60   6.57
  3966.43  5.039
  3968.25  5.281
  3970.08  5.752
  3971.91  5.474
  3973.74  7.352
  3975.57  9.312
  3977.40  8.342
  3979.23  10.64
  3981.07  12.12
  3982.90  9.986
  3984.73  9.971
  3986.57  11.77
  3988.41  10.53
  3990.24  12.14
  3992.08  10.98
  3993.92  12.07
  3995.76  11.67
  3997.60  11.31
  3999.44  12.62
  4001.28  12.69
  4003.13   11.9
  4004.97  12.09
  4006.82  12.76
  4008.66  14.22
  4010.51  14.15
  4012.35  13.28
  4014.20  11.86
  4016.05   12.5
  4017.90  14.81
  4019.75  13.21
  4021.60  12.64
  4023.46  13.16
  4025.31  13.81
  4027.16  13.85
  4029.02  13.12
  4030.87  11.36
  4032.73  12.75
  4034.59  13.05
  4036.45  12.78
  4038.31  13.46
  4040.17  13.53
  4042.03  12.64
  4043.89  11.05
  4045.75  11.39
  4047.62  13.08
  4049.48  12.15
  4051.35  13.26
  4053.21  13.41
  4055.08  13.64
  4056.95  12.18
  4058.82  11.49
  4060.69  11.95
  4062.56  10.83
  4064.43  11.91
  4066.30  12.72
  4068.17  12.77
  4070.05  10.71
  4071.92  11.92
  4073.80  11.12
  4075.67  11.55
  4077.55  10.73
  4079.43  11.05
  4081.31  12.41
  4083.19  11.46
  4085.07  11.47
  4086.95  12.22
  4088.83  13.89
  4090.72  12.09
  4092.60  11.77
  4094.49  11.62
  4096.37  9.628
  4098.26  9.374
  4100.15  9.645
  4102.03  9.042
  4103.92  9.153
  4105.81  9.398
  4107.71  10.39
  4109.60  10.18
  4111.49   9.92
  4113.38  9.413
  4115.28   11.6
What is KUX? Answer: 0.88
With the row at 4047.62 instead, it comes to 1.12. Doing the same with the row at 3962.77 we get 0.91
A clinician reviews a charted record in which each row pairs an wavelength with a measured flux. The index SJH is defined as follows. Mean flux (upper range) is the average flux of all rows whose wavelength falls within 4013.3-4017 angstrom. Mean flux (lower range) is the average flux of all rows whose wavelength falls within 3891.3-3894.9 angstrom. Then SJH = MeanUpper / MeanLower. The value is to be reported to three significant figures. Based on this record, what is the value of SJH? 1.56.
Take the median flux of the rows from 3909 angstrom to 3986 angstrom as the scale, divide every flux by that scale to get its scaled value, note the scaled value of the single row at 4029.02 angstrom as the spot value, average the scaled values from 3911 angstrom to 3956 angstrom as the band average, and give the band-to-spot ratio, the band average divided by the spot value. 0.71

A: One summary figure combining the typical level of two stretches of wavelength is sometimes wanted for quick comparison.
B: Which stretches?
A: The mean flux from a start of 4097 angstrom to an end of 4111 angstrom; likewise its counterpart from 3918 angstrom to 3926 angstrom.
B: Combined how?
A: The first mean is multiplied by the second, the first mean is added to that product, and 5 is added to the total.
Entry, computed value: 109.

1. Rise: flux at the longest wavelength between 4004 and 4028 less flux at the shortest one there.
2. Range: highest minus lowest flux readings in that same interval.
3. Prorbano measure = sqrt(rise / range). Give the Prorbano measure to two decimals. 0.77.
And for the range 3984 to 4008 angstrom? 1.00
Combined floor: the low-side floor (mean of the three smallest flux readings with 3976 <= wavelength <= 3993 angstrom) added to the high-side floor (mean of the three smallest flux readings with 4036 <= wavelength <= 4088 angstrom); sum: 20.2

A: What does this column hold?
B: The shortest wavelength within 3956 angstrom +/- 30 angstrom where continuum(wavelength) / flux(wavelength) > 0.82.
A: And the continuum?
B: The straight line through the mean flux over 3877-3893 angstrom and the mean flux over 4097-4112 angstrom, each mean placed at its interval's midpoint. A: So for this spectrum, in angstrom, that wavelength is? 3926.44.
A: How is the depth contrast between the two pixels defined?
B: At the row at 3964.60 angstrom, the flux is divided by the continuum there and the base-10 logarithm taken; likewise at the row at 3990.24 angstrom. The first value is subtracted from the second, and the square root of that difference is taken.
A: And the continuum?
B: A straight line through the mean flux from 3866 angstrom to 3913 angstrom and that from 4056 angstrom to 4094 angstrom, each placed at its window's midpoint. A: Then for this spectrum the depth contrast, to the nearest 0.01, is 0.50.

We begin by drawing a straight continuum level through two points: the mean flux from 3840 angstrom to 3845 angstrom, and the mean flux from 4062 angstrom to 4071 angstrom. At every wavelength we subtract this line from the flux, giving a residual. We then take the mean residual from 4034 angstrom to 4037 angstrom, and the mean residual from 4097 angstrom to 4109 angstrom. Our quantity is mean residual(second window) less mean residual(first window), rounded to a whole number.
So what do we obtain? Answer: -5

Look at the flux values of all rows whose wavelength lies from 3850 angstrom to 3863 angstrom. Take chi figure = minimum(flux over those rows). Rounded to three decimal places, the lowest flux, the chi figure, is 8.053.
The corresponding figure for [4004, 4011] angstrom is 12.090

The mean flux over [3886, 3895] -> 8.3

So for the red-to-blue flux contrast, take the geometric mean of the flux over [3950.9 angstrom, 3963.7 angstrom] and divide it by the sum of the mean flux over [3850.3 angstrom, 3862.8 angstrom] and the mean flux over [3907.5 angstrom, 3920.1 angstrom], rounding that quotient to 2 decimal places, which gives 0.48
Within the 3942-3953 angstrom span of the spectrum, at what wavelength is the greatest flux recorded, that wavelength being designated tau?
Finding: 3946.38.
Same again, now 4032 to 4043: 4040.17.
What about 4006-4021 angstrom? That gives 4017.90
